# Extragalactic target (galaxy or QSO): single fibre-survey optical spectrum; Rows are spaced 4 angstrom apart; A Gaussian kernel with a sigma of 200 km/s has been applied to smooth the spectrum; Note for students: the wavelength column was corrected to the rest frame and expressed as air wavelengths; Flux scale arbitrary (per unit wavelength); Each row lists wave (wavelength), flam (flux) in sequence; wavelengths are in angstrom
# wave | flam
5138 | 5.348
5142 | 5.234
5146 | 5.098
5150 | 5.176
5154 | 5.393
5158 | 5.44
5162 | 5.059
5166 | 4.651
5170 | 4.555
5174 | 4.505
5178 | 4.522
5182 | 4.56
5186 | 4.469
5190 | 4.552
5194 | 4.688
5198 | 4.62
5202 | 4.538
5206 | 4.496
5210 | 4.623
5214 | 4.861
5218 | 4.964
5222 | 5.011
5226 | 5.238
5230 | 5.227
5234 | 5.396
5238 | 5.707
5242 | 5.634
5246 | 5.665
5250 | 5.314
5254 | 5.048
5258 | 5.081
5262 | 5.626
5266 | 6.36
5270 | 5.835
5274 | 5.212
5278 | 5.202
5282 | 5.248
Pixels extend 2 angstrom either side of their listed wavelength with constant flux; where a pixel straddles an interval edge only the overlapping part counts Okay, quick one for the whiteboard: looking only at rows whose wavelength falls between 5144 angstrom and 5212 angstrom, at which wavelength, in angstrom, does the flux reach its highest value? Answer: 5158 angstrom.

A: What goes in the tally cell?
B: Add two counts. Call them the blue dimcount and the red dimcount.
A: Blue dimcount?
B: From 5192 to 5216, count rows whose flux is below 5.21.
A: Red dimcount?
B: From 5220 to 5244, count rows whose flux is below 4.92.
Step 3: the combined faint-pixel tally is 6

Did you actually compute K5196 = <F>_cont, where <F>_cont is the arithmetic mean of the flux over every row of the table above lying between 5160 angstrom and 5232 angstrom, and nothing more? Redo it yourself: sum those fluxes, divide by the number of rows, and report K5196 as 4.73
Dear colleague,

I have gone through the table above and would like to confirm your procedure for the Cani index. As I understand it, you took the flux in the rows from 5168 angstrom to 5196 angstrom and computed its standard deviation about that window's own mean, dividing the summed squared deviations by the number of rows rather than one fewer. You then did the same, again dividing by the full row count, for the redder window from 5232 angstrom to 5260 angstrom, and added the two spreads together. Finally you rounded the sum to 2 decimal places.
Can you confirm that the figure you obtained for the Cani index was 0.32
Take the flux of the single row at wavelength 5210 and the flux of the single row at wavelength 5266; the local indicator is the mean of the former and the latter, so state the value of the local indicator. 5.49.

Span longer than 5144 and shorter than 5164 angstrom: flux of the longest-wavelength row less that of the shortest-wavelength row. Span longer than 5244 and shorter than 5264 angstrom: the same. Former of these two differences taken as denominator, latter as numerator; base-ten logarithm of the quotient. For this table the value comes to 0.0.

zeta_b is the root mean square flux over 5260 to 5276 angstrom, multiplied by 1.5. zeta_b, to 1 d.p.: 8.7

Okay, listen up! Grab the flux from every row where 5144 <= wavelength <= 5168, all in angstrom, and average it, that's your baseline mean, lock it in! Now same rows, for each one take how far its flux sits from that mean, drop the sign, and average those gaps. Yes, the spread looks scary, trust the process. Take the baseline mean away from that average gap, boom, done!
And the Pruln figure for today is -4.9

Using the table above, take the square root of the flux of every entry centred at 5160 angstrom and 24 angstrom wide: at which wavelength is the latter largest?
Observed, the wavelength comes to 5158 angstrom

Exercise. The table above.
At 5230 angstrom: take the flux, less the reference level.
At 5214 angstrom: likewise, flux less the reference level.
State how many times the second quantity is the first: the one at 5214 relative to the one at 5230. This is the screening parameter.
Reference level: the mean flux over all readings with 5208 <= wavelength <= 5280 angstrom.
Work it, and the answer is 4.4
